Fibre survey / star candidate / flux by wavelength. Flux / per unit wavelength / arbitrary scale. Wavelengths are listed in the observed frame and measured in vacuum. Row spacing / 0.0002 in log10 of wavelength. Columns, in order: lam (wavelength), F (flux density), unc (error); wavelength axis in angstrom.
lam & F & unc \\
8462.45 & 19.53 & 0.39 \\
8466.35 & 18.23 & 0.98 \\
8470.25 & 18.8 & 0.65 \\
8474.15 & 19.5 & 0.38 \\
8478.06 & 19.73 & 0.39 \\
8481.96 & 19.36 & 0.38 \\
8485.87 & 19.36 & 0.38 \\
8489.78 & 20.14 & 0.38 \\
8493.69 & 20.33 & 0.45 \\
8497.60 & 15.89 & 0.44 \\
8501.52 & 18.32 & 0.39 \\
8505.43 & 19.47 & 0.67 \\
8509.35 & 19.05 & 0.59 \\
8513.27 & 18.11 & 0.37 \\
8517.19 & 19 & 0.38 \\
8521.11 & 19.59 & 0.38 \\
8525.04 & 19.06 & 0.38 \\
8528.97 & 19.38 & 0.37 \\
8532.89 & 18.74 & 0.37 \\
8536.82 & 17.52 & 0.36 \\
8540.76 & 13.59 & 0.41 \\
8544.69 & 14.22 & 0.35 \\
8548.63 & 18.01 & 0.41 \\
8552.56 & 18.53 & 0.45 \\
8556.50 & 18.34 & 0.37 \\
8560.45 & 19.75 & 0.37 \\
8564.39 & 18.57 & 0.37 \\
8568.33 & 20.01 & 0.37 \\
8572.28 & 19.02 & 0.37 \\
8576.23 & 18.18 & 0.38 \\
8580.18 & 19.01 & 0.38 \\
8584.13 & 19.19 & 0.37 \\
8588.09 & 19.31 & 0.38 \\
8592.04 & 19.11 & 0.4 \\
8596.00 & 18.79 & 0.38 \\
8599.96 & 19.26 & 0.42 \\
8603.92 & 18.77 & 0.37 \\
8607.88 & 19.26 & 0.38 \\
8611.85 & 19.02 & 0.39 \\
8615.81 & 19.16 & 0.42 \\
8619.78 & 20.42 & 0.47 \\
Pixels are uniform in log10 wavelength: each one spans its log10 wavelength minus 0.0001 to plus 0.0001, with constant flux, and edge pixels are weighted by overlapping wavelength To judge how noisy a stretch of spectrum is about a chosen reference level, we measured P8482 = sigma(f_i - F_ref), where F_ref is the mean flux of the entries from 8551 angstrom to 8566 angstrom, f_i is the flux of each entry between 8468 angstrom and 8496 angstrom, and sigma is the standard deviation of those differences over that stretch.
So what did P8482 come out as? 0.5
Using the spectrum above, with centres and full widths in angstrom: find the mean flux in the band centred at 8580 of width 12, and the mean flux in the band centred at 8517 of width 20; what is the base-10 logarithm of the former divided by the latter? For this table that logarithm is -0.004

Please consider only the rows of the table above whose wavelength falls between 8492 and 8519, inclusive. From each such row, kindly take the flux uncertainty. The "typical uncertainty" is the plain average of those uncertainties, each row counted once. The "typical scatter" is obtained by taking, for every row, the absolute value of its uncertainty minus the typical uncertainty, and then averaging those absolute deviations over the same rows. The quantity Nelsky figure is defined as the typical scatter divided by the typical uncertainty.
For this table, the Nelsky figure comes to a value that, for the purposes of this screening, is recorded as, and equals 0.19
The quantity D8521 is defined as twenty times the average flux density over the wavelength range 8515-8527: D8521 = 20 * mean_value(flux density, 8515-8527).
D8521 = 384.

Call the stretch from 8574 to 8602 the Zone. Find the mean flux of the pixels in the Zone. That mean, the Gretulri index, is 19.0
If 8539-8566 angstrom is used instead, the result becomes 17.3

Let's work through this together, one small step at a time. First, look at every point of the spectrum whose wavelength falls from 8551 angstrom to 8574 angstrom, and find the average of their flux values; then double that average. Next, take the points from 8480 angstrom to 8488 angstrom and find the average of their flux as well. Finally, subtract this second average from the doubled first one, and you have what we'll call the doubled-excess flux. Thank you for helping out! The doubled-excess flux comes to 18.7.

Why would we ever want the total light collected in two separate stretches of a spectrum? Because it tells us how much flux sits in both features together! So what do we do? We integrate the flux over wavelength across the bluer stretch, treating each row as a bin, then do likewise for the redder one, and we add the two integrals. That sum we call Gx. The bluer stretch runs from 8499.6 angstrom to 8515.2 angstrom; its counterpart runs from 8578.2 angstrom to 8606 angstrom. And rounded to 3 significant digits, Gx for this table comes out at 822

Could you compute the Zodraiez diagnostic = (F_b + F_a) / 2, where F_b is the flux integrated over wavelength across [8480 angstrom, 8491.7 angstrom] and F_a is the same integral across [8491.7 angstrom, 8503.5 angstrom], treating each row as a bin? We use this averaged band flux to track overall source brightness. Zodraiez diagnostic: 222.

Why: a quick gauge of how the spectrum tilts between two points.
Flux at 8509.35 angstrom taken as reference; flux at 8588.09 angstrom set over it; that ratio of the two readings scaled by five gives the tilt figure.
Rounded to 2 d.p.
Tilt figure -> 5.07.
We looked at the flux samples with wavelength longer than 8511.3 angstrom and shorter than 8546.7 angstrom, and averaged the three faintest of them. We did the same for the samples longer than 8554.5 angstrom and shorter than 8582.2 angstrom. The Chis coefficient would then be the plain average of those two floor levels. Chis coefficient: 16.7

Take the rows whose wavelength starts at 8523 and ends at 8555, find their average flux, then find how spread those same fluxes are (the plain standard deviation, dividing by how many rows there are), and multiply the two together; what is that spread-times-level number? 36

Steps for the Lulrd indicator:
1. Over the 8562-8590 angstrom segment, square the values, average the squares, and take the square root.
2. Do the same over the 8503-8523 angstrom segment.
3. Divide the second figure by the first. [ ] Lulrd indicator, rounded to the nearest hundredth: 1.00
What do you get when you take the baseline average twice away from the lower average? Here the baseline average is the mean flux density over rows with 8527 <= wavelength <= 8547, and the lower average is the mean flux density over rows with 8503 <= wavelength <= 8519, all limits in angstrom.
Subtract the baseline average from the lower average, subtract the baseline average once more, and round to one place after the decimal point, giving -14.5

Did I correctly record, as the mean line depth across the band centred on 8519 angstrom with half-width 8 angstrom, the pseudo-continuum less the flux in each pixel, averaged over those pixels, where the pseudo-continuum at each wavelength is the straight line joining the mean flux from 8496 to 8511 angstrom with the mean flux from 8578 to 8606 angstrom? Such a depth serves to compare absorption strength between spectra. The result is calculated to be -0.6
